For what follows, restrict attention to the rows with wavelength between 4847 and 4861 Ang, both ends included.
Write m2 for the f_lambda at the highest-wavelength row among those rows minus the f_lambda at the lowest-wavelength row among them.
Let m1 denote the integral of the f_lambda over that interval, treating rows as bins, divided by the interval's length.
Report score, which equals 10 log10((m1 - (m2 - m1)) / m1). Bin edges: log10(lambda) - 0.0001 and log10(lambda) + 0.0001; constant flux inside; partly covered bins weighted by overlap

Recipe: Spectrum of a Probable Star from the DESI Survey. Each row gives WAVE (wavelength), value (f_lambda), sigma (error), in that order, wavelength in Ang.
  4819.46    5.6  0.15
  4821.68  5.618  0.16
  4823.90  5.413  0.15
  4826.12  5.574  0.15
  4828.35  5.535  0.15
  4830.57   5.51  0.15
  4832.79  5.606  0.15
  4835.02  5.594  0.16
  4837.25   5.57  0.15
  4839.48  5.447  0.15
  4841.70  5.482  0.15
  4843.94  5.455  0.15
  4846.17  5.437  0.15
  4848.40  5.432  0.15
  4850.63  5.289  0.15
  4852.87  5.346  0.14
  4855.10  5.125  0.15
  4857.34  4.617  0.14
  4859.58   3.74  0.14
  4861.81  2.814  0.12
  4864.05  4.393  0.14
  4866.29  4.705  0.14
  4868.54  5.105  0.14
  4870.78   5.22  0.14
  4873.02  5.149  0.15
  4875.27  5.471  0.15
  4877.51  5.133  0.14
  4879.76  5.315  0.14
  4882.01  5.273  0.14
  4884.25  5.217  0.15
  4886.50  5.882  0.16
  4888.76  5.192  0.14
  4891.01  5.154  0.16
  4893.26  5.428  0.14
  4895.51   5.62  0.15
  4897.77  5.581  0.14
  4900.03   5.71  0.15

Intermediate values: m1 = 4.89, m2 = -1.7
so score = 3.70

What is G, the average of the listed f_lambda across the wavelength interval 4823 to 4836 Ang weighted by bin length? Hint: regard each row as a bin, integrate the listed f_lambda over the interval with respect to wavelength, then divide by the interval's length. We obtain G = 5.5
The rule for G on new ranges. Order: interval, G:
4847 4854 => 5.4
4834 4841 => 5.5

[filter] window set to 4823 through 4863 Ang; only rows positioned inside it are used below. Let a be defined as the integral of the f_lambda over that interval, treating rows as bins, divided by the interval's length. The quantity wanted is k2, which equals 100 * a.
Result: 516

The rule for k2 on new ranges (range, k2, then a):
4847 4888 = 496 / 4.96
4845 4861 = 496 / 4.96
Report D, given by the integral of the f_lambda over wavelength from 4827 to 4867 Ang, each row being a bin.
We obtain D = 203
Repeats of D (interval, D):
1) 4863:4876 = 65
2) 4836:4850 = 77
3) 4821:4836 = 83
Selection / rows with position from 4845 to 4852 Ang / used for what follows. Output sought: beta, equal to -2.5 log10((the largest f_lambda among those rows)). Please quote -1.84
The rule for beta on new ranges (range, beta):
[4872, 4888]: -1.92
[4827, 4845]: -1.87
